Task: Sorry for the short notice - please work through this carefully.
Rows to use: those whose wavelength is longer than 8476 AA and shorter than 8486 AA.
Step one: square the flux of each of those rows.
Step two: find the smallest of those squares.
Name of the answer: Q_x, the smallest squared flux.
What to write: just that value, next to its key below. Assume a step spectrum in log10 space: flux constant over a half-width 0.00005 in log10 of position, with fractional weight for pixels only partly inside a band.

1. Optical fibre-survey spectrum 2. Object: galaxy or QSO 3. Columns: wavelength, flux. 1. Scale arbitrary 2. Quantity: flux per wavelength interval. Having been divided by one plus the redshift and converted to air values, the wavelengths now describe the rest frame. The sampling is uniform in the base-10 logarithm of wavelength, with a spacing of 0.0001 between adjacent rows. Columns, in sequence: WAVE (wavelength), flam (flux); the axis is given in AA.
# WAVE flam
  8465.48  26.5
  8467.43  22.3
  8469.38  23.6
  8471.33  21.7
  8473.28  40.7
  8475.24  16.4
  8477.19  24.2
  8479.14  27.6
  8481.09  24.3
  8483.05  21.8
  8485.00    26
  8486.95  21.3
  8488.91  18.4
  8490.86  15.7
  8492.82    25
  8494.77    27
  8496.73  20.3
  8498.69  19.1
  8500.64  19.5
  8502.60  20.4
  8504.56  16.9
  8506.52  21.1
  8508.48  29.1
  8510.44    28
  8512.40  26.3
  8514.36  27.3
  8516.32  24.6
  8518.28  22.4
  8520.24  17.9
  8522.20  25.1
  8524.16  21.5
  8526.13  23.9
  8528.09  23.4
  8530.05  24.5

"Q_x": 475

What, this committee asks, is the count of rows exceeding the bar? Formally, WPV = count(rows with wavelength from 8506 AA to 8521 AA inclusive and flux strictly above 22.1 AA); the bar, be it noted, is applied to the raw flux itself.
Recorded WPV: 6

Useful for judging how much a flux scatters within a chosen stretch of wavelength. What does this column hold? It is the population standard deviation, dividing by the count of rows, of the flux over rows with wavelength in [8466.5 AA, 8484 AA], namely 6.3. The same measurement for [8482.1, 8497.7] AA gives 3.6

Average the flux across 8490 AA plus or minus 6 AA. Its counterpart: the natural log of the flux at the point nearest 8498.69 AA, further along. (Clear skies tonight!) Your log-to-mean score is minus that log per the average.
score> -0.133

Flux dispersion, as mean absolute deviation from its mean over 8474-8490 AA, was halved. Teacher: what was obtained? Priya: 1.5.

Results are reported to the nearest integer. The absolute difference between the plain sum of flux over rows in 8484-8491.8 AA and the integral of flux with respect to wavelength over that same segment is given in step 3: 78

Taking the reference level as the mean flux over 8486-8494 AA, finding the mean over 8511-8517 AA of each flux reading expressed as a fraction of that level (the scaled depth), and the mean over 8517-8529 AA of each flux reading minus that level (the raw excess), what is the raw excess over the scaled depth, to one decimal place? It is 1.7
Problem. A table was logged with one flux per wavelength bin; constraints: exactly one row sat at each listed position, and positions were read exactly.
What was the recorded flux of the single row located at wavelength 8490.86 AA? 15.7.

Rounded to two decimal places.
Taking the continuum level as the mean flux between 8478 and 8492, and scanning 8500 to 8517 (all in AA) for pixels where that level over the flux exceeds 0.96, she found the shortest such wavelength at 8500.64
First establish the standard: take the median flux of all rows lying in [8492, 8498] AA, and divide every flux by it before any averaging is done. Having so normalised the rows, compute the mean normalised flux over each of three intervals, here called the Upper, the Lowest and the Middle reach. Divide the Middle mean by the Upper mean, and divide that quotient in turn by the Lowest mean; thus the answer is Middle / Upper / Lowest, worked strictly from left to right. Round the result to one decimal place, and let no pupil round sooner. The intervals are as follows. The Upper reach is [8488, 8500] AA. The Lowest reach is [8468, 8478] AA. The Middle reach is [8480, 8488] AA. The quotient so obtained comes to 1.1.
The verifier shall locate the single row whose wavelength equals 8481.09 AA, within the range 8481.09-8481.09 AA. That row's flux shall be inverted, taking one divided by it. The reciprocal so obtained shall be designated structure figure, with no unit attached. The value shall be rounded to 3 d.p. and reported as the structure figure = 0.041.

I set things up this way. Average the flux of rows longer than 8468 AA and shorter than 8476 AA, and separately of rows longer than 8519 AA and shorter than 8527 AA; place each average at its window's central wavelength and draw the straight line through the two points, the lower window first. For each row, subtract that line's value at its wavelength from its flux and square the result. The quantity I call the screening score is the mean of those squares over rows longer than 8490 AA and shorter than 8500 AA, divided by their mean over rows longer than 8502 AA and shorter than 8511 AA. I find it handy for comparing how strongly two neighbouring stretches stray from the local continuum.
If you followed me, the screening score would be 1.0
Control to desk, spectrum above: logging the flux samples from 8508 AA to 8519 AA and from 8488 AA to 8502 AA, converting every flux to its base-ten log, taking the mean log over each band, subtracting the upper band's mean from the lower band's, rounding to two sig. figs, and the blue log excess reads -0.11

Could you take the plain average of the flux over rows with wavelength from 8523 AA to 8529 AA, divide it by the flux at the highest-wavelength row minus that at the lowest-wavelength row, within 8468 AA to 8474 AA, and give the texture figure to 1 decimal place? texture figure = 1.3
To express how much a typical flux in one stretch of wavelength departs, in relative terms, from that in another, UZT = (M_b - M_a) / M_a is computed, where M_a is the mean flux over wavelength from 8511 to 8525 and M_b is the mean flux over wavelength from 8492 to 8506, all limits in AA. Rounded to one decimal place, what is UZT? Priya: -0.1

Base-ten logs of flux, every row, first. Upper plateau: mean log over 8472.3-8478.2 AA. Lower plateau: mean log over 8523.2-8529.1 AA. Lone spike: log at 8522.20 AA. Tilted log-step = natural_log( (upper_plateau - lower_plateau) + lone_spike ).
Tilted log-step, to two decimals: 0.37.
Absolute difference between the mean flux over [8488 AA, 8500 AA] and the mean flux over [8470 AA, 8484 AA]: 4.3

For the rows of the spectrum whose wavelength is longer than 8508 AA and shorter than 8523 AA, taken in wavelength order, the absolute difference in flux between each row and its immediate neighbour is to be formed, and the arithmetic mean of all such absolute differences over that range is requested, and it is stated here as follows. 2.9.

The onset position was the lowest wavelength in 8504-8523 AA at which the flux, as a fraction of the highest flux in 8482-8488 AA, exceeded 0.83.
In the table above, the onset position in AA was 8508.48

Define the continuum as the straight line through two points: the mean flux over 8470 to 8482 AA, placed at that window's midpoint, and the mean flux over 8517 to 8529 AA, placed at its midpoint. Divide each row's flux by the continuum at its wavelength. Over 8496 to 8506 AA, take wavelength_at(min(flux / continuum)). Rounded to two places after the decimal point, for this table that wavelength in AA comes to 8504.56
